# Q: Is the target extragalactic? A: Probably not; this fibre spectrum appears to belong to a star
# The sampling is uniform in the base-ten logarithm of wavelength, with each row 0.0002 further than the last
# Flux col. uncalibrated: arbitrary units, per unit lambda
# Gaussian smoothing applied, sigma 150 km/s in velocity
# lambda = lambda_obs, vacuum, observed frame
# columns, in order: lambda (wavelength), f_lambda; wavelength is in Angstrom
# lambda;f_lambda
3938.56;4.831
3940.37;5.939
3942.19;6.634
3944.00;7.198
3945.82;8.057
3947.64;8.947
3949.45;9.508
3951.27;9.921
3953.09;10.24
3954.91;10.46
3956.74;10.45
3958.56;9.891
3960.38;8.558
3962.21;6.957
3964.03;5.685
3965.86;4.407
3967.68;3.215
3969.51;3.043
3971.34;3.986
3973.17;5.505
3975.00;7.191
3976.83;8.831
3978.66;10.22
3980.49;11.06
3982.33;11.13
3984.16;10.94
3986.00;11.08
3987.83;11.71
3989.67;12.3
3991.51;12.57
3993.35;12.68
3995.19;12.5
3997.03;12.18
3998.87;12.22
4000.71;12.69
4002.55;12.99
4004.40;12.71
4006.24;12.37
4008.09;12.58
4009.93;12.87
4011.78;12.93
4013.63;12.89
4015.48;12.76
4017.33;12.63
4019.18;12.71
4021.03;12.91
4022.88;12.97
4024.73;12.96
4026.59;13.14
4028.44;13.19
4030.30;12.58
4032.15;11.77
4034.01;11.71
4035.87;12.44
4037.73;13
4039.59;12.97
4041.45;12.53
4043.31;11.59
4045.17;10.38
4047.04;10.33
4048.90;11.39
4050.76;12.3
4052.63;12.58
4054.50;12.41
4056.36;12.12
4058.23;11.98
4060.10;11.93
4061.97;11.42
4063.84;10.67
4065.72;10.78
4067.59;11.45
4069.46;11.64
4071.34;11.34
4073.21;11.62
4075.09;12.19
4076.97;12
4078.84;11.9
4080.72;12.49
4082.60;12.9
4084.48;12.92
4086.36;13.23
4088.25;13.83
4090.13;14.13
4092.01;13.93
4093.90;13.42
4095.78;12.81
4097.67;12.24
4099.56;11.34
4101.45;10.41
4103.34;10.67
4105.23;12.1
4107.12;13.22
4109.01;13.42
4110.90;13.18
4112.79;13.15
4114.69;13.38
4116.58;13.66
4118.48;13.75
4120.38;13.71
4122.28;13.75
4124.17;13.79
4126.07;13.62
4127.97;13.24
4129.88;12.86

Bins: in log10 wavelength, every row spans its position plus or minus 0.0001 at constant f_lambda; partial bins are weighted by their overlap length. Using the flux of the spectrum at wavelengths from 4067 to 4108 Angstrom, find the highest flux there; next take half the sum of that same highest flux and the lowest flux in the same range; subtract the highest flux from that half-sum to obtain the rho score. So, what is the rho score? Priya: -1.86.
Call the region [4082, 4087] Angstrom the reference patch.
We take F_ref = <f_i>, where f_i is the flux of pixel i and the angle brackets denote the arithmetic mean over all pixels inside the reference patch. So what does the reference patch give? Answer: 13.0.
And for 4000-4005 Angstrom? 12.8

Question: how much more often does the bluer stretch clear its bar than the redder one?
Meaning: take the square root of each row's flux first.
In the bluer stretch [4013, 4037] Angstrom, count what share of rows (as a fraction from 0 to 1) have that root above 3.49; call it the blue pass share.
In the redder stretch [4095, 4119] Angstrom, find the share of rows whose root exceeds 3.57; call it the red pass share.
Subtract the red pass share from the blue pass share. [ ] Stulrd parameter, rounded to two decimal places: 0.23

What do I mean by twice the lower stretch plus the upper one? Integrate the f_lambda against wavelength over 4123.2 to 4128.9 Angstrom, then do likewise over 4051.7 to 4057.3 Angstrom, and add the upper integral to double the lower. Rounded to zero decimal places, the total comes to 216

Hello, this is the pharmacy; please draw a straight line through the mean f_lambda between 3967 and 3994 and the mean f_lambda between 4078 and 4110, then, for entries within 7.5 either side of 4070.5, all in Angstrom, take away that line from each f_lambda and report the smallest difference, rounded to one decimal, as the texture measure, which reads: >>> -1.0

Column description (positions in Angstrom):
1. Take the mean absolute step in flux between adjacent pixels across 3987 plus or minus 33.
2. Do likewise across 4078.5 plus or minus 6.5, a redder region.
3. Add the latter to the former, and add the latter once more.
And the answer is 1.21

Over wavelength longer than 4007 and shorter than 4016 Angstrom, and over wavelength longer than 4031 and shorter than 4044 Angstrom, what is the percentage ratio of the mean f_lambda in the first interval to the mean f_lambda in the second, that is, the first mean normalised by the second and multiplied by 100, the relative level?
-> 104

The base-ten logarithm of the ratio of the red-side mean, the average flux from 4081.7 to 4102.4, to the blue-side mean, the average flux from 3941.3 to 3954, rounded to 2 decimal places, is 0.17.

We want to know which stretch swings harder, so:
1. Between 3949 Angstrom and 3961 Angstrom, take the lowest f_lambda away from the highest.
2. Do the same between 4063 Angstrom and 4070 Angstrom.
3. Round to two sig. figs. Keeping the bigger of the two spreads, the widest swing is 1.9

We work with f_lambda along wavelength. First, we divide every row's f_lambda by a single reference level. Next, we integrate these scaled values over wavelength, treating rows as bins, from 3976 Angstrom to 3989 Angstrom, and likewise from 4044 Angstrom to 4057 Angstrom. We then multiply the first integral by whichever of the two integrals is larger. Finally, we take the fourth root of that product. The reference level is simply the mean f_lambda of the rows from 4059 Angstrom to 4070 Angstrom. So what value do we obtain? 3.6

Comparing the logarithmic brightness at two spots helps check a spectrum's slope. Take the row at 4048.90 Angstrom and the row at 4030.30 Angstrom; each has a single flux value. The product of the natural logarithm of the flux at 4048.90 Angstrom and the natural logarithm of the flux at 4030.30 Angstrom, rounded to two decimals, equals 6.16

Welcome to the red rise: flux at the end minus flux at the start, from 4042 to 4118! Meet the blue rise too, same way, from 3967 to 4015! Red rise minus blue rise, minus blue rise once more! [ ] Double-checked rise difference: -17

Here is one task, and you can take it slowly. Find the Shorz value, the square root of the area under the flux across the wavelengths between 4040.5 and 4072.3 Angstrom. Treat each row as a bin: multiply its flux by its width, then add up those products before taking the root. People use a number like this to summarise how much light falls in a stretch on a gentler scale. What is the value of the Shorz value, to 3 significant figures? 19.2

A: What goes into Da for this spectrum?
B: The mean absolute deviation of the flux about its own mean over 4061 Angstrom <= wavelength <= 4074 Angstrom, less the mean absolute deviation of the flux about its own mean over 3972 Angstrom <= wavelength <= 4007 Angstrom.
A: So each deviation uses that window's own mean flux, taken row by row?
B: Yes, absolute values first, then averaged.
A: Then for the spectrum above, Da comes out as -1.1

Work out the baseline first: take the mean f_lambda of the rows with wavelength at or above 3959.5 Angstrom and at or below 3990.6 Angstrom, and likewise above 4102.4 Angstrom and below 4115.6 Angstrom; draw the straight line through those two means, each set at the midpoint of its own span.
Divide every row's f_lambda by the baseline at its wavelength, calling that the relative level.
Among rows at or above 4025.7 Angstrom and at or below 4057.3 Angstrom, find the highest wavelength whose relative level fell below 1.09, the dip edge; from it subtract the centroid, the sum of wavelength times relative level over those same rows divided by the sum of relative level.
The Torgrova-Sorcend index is 8.0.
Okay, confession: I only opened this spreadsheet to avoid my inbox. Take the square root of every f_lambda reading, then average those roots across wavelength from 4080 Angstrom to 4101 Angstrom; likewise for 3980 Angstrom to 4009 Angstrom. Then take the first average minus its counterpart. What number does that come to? 0.1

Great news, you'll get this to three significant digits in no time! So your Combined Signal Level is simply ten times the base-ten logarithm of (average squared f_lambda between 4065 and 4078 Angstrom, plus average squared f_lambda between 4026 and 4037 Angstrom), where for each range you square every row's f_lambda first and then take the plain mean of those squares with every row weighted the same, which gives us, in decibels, 24.6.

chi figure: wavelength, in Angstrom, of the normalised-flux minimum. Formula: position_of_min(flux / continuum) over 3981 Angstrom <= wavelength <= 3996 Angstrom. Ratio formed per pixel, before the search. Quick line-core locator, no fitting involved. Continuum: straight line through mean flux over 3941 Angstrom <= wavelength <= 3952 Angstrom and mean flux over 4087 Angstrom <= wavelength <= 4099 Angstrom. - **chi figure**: 3984.16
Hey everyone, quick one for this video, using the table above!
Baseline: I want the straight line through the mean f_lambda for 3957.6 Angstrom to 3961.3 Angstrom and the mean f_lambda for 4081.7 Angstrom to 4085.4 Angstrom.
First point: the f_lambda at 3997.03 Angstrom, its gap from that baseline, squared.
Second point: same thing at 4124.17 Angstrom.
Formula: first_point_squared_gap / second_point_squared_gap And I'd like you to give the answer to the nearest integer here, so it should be 32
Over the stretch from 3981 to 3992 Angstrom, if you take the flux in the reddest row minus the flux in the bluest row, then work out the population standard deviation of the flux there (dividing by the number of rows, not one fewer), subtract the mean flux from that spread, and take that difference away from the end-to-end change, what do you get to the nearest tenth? 12.4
